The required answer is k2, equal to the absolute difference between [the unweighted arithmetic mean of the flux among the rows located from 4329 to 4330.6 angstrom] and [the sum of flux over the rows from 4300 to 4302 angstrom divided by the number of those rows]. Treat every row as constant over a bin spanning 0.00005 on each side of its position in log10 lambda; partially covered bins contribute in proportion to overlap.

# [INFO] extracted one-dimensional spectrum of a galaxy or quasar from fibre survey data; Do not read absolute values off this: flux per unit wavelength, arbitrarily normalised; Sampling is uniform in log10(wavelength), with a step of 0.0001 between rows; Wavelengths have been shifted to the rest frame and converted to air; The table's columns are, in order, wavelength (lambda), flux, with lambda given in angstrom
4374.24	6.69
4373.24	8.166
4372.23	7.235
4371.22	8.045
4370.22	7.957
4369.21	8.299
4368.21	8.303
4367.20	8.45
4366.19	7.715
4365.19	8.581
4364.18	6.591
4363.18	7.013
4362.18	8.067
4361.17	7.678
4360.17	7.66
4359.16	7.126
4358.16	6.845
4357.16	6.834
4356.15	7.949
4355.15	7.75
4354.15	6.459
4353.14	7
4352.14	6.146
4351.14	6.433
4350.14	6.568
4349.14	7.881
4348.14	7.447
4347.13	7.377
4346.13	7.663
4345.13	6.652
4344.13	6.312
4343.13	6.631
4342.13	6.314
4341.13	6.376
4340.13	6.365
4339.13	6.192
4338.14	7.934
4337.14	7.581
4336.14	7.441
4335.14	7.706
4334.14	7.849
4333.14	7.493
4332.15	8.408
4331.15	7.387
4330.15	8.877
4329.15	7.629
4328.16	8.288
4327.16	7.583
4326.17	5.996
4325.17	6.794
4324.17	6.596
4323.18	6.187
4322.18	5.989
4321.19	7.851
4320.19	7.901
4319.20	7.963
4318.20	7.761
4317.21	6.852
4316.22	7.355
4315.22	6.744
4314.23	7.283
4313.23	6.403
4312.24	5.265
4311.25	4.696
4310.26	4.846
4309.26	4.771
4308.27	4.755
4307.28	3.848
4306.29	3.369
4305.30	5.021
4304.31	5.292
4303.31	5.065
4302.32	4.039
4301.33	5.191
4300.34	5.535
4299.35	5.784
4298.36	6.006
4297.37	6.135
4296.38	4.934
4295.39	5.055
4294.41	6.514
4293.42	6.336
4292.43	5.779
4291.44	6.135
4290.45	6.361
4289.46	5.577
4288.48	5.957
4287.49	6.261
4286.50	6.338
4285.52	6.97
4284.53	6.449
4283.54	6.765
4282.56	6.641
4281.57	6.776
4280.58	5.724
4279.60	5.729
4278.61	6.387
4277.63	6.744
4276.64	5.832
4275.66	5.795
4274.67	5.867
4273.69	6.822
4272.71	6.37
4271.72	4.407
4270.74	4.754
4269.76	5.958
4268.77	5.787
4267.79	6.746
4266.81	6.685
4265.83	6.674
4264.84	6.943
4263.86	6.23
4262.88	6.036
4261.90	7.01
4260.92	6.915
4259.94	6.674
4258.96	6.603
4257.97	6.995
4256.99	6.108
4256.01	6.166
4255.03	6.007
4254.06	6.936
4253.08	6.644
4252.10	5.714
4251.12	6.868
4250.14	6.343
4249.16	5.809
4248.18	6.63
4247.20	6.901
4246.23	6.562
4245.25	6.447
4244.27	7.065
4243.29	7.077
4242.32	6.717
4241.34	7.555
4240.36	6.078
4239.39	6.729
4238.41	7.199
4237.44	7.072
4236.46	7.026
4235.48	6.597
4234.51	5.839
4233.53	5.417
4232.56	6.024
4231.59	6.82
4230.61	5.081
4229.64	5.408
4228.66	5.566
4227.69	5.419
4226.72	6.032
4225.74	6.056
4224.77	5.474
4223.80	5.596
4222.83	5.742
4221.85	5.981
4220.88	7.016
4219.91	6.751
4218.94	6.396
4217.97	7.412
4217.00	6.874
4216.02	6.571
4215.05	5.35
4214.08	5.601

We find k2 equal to 2.9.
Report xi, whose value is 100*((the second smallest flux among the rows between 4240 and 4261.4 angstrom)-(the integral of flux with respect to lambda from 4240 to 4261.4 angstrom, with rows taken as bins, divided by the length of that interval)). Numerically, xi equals -77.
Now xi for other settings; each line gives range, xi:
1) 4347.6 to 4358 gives -60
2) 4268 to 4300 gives -128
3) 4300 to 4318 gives -154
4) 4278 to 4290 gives -58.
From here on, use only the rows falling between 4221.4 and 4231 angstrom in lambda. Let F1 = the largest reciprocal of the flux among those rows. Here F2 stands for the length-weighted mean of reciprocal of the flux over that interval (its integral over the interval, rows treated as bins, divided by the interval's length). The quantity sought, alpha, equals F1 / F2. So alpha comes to 1.11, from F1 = 0.197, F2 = 0.178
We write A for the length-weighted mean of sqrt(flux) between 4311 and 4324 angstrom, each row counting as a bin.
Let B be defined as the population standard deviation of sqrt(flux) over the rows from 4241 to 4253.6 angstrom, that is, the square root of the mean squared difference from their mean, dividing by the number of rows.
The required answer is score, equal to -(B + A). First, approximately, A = 2.61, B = 0.094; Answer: -2.70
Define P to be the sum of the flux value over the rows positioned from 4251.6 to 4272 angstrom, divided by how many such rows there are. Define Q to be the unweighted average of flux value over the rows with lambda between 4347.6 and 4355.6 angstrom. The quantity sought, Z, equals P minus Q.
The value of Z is -0.7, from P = 6.3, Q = 6.96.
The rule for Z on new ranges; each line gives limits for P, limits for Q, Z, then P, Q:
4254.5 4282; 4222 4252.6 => 0.0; 6.2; 6.29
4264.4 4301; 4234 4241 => -0.6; 6.1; 6.65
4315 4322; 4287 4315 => 2.1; 7.5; 5.44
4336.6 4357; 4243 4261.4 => 0.4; 7.0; 6.55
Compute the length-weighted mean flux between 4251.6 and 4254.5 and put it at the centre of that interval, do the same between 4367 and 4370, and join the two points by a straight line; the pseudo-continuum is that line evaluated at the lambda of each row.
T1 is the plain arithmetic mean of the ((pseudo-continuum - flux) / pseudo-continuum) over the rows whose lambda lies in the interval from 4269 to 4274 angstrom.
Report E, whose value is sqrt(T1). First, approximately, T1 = 0.16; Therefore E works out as 0.40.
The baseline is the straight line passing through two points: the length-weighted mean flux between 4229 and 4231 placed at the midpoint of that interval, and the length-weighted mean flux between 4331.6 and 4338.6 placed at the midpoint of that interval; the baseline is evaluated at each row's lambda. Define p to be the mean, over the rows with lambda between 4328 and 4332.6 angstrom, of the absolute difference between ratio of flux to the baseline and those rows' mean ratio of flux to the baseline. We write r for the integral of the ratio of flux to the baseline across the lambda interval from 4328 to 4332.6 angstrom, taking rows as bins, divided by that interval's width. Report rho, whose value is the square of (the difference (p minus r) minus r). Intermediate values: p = 0.064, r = 1.06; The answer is 4.22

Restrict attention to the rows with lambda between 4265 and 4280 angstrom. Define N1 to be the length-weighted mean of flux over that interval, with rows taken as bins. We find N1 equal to 6.1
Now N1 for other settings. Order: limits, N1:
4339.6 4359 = 6.9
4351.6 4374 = 7.5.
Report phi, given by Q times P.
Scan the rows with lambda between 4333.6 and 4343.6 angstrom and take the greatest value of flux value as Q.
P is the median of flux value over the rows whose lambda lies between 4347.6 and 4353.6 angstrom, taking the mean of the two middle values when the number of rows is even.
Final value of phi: 54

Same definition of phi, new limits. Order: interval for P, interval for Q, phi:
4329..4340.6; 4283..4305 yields 53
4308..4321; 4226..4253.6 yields 51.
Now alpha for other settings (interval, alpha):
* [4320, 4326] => 1.12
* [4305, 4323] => 1.68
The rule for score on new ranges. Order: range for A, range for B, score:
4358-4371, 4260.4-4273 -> -2.95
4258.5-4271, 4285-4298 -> -2.64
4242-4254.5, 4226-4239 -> -2.71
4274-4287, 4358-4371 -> -2.62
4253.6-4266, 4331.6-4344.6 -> -2.70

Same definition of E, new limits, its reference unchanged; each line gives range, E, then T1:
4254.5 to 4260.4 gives 0.10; 0.01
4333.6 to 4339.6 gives 0.21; 0.04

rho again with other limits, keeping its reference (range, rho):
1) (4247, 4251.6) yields 4.83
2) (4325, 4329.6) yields 3.37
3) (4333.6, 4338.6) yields 3.81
